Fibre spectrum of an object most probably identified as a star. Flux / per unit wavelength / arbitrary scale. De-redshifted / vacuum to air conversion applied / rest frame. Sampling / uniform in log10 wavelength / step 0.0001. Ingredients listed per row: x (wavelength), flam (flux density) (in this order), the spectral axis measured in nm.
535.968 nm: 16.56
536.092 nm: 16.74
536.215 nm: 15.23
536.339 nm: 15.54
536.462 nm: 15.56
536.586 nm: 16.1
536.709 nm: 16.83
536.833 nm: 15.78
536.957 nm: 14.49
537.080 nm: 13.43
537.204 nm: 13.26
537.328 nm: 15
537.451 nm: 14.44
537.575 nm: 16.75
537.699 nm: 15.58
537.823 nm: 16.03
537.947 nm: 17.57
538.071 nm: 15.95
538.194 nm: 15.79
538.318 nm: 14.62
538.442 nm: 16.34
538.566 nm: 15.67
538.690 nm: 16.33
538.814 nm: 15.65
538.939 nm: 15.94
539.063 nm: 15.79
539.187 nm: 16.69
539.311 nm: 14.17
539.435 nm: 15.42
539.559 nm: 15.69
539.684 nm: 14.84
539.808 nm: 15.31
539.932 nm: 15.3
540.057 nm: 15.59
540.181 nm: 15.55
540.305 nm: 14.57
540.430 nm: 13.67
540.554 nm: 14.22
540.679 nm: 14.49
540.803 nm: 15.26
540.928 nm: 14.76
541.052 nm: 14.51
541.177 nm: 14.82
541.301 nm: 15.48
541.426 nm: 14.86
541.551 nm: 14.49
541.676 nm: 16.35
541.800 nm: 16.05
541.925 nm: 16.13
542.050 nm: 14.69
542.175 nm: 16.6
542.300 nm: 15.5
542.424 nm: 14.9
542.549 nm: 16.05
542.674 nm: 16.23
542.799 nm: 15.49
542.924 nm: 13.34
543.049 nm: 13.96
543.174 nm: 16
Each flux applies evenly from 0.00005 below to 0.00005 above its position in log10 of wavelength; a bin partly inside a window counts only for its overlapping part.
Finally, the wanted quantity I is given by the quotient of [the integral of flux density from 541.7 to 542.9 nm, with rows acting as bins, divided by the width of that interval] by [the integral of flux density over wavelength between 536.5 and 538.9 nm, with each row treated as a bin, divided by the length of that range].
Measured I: 1.01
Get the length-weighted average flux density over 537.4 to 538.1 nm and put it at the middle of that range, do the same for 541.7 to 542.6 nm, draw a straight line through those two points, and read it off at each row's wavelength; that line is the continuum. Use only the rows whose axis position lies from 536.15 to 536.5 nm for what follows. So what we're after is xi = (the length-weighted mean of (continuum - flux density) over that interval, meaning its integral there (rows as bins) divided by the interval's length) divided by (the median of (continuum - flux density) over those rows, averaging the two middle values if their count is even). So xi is 1.15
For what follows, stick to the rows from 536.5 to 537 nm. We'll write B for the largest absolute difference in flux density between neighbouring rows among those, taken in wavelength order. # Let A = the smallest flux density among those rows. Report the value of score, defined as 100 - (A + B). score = 84.2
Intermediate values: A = 14.49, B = 1.3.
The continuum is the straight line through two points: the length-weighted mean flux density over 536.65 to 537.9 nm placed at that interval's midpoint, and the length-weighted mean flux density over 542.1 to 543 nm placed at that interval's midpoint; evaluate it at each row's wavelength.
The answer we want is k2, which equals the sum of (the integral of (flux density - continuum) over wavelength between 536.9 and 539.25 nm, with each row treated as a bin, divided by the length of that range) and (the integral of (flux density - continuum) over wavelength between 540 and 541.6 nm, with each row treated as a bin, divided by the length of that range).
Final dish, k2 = -0.21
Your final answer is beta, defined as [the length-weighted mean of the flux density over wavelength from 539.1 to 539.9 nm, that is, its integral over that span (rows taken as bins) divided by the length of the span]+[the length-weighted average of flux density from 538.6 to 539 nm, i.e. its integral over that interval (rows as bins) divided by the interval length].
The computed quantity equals 31.3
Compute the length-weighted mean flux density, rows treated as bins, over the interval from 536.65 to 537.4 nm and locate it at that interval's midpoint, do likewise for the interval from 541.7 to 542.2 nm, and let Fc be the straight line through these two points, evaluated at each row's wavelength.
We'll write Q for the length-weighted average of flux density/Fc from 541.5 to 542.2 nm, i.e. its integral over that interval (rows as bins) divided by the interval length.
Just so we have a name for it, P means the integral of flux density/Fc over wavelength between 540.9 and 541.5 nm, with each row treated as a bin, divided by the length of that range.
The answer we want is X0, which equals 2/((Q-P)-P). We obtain -2.21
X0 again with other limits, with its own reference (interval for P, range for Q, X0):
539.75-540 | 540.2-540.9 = -1.90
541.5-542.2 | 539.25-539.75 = -2.00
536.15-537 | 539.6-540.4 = -1.73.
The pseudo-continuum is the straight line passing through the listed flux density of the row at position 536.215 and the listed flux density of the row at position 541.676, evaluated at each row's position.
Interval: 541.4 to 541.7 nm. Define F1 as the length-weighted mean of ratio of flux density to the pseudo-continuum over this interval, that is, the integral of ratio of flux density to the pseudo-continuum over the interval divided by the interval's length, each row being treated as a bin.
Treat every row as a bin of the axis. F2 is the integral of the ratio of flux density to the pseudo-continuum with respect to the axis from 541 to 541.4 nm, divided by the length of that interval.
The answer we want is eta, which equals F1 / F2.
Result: 1.01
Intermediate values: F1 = 0.93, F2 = 0.919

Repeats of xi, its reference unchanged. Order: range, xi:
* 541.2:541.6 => 0.91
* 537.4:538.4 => 1.12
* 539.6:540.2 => 0.98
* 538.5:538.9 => 0.31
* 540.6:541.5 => 0.96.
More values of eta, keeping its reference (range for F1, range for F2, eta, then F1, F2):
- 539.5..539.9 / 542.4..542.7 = 1.00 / 0.96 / 0.954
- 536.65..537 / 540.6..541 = 1.12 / 1.02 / 0.916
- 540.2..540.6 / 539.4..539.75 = 0.93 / 0.89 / 0.961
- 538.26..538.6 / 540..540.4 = 1.05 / 0.99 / 0.942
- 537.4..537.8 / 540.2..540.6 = 1.13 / 1.01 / 0.890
